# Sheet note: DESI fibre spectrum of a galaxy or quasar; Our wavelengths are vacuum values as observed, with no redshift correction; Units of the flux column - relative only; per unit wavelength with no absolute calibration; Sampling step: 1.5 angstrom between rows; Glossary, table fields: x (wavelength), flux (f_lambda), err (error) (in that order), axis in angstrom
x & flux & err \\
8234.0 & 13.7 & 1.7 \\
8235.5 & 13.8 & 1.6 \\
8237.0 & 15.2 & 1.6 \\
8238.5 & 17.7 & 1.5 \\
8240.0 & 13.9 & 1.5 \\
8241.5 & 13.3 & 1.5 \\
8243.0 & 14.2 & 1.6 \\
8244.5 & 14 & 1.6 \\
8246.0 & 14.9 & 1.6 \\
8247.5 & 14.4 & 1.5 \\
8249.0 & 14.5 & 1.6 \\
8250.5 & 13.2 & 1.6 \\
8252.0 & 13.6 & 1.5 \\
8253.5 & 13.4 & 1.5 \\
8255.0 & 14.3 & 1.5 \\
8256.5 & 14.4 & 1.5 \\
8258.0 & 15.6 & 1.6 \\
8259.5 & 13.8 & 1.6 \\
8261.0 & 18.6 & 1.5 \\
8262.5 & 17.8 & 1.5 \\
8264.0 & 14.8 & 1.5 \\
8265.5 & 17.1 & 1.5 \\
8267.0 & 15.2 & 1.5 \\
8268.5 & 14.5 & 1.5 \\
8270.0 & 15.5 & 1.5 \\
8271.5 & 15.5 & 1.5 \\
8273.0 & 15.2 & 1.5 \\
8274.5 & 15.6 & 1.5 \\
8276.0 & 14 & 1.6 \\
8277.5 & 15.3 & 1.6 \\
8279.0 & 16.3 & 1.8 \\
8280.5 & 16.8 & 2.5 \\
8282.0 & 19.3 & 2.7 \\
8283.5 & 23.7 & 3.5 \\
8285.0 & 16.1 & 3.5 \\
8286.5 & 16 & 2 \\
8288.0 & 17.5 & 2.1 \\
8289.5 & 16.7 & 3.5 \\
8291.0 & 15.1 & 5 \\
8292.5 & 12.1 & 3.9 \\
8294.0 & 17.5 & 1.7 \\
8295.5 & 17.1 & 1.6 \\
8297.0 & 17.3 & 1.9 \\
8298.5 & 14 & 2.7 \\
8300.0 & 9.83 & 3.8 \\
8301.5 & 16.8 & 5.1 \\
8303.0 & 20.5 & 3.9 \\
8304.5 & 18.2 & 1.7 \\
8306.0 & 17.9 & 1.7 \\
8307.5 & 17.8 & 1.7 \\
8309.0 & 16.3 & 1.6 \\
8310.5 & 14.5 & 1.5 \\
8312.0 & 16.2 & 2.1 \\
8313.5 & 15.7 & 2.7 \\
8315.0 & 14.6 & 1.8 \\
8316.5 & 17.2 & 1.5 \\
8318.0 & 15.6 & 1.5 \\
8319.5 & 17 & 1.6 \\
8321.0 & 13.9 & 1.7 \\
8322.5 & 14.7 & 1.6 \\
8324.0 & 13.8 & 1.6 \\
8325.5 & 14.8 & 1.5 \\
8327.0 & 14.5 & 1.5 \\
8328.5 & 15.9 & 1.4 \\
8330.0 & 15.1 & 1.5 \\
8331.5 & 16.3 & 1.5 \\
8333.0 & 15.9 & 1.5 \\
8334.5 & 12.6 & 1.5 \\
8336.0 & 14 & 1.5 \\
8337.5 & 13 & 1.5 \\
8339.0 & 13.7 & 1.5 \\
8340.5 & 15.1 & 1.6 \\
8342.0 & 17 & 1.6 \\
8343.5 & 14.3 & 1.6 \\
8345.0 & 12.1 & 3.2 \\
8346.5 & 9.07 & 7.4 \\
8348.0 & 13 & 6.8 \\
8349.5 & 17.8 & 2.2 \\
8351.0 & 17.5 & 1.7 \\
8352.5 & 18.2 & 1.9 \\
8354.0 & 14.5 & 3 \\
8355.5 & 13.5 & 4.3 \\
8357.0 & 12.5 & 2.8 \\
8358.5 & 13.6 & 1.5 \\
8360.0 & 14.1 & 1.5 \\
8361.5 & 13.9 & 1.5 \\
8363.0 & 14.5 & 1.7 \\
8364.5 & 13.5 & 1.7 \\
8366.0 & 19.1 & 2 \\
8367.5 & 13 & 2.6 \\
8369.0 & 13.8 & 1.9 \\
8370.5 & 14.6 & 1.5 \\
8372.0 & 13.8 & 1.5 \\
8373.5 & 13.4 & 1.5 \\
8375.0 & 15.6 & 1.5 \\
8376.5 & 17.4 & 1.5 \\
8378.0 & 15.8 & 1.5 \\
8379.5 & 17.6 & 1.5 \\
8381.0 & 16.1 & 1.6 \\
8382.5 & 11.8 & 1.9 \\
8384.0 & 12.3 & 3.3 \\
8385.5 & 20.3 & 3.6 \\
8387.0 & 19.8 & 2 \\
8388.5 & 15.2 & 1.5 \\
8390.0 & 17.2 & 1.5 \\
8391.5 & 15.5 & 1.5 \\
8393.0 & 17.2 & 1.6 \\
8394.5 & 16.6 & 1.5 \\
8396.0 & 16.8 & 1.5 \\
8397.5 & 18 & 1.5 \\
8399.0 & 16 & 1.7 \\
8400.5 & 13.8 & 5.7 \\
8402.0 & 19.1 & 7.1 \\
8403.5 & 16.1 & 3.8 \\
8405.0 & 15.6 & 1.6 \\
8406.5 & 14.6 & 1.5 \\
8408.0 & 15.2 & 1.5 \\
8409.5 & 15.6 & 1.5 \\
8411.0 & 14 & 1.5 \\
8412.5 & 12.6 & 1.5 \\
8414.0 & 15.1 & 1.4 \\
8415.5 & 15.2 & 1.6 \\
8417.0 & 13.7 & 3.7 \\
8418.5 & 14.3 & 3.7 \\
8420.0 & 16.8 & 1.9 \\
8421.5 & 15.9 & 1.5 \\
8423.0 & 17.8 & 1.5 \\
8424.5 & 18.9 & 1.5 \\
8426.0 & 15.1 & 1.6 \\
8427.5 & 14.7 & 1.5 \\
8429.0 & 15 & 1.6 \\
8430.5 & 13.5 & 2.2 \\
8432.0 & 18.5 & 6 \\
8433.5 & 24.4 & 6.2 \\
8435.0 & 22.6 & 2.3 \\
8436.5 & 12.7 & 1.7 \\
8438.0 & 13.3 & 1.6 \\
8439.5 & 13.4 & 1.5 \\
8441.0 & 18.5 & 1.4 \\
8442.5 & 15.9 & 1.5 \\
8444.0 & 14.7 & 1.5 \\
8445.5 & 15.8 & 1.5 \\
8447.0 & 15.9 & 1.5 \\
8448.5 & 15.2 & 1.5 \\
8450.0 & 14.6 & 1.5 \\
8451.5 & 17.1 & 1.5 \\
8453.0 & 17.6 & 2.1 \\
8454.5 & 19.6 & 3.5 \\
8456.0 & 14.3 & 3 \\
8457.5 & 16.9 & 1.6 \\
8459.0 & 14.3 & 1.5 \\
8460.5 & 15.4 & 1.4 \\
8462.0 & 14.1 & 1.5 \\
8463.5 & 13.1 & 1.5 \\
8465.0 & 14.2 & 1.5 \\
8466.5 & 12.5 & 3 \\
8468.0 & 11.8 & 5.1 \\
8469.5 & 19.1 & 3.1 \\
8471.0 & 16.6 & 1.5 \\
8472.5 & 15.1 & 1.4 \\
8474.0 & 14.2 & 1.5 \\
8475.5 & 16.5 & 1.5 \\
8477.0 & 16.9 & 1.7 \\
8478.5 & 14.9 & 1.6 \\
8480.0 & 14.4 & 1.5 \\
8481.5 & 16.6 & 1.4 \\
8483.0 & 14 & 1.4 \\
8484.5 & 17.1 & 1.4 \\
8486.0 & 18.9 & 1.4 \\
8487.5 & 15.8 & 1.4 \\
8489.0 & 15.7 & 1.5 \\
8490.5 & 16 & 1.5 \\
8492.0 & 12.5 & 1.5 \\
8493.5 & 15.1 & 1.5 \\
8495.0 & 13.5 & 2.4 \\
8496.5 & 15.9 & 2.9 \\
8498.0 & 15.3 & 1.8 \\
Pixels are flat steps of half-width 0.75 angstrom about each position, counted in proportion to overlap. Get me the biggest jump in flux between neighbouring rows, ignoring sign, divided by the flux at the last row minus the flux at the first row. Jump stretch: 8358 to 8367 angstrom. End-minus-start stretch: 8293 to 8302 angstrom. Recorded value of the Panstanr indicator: -8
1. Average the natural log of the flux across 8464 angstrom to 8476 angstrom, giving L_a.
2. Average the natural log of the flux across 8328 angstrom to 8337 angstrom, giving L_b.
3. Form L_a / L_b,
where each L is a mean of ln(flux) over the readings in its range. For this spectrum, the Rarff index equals 1.00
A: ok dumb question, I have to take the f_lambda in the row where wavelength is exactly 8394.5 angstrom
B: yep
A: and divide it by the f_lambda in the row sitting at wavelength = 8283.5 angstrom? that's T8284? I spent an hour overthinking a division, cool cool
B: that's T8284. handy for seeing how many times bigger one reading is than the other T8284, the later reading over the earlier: 0.70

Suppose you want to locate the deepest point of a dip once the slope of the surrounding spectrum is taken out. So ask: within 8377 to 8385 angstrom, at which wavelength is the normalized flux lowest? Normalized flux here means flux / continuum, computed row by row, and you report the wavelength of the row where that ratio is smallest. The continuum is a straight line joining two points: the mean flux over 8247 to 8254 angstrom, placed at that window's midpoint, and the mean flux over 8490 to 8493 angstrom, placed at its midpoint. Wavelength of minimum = 8382.5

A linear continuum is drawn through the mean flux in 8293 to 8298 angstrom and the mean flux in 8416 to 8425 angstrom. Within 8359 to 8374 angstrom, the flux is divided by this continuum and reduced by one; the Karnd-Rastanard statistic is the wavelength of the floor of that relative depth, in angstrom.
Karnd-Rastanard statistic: 8367.5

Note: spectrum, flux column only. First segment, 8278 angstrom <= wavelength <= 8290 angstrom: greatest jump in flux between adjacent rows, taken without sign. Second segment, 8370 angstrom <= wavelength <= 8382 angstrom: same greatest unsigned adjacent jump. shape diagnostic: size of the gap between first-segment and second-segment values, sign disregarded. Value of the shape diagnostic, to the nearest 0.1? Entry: 5.4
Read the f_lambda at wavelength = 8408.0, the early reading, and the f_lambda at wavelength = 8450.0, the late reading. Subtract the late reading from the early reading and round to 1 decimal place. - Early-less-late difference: 0.6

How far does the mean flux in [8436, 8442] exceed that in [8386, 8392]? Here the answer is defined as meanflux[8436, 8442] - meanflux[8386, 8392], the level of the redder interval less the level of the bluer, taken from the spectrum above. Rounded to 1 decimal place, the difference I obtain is -2.5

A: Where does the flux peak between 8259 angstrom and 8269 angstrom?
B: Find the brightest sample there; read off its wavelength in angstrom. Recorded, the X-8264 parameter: 8261.0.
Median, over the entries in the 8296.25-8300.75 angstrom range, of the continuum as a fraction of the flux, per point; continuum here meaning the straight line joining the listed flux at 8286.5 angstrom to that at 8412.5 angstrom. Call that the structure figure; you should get 1.12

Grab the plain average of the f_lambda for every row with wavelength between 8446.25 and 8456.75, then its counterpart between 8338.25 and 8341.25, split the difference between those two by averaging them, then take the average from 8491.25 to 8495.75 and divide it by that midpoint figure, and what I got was 0.89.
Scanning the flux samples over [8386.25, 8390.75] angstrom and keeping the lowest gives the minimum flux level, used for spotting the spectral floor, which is 15.2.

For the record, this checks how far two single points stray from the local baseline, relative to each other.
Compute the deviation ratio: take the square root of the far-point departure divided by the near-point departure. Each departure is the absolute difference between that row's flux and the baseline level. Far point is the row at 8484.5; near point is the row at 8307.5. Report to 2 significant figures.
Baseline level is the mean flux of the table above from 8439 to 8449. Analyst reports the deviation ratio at 0.82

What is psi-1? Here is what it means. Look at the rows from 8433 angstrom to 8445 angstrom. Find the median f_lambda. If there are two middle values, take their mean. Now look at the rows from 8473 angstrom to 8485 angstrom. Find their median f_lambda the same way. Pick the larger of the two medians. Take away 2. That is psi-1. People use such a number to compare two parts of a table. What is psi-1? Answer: 13.7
